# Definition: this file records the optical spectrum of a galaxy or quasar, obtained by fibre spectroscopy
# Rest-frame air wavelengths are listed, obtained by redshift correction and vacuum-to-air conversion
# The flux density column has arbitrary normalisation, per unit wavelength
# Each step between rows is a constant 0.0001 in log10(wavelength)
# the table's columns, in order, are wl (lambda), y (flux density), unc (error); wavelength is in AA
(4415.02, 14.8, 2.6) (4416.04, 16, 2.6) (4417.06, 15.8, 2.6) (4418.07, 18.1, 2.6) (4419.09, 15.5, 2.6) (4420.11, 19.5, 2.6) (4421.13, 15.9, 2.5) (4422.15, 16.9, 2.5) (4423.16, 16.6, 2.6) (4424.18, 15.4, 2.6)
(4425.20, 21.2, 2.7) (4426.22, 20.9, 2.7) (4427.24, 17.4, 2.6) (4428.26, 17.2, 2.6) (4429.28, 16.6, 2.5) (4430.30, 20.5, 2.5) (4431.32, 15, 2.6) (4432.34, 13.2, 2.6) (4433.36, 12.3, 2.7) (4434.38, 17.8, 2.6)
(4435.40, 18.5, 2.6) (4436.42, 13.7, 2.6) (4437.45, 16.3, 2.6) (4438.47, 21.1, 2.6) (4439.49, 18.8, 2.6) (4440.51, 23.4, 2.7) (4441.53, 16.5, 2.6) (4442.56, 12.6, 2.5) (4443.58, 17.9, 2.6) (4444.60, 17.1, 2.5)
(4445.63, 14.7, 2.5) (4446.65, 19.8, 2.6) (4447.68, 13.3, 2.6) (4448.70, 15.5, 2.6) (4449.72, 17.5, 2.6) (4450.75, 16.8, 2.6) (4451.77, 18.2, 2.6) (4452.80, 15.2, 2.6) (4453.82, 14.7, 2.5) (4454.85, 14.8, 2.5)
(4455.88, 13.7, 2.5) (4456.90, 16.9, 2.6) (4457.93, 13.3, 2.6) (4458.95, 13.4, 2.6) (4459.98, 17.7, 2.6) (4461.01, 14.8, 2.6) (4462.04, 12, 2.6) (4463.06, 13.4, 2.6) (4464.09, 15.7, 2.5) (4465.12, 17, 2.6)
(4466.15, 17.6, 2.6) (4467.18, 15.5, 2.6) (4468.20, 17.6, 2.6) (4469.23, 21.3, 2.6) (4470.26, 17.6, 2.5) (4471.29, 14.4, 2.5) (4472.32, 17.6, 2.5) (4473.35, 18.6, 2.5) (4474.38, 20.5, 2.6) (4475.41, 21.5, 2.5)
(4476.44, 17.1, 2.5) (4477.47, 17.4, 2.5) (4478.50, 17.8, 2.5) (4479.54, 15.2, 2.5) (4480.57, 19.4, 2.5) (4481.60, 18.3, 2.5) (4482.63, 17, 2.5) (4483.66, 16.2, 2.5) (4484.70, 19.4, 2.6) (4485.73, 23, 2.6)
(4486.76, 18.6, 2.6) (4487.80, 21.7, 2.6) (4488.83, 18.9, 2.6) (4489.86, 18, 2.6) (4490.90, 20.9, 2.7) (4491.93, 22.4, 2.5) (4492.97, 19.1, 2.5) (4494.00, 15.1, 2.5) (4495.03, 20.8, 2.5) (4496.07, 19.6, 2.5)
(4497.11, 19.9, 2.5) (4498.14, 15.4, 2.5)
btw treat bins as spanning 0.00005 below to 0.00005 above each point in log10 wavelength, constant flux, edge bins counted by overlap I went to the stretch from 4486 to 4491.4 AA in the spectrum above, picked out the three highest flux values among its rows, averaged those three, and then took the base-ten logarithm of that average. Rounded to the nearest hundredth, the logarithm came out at 1.31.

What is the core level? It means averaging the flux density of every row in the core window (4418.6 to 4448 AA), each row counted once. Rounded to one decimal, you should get 17.1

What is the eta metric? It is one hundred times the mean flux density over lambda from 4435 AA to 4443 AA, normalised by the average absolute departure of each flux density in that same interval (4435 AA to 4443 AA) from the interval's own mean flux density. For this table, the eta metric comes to 621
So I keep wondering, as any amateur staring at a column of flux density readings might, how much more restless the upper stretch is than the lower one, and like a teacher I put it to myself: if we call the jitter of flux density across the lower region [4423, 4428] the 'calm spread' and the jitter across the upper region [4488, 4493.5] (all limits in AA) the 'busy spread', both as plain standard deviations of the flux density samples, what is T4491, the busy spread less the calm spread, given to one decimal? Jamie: -0.8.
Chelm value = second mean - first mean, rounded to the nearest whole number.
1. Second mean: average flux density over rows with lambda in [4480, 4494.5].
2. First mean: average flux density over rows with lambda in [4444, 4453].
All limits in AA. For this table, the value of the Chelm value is 3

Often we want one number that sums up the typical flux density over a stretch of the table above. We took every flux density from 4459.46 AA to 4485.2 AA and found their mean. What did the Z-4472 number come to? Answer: 17.2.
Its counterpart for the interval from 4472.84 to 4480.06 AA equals 18.3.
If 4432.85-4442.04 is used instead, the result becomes 17.6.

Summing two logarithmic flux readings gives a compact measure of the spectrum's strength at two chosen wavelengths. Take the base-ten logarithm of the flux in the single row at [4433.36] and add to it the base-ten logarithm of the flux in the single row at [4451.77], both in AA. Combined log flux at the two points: 2.35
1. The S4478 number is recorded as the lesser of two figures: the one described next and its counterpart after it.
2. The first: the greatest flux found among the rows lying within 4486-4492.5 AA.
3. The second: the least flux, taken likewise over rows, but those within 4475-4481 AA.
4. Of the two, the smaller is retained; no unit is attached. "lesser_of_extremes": 15.2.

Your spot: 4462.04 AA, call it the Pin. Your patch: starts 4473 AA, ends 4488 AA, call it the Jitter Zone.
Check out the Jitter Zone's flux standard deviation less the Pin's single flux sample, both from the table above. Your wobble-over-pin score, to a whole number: -10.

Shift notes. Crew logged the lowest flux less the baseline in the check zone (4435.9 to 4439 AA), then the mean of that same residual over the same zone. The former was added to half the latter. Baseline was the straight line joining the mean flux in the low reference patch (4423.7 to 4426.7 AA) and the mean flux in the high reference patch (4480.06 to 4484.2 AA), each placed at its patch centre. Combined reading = -6.1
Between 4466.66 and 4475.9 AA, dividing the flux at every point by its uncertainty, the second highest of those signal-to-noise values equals 8.2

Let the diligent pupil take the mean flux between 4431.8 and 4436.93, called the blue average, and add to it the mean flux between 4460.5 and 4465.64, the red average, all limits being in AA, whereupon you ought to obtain 29.7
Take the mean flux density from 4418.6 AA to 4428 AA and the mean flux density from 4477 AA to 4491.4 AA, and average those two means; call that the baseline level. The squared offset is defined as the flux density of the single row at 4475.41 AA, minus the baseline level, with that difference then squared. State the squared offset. 11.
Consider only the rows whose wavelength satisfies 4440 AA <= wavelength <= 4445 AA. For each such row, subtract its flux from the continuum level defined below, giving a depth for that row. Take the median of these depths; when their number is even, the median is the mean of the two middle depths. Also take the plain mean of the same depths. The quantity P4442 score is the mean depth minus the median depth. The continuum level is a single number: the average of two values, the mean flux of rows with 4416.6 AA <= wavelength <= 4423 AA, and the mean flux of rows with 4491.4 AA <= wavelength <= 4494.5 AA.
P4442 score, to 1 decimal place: -0.4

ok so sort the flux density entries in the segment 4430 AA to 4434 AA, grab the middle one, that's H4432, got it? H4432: 14.1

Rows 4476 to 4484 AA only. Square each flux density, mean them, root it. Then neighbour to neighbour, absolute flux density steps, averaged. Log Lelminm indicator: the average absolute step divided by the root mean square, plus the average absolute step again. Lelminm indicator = 1.6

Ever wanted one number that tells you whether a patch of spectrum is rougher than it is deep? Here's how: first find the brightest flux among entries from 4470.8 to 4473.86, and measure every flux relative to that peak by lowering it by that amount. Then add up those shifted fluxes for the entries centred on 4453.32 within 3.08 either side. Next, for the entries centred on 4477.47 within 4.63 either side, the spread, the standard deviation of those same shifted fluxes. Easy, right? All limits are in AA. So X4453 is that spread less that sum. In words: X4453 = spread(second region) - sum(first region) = 20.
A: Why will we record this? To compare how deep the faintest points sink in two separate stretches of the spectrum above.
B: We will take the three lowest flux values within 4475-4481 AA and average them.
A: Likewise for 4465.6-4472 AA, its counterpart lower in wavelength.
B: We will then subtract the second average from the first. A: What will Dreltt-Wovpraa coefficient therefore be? 1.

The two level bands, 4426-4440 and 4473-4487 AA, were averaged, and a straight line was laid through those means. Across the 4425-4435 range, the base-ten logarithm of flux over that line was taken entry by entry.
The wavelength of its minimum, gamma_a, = 4433.36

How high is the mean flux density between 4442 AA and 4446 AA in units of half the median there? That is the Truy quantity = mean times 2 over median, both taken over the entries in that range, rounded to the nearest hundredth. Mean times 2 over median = 1.96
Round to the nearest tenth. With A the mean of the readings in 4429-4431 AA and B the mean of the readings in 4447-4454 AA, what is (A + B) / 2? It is 17.2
